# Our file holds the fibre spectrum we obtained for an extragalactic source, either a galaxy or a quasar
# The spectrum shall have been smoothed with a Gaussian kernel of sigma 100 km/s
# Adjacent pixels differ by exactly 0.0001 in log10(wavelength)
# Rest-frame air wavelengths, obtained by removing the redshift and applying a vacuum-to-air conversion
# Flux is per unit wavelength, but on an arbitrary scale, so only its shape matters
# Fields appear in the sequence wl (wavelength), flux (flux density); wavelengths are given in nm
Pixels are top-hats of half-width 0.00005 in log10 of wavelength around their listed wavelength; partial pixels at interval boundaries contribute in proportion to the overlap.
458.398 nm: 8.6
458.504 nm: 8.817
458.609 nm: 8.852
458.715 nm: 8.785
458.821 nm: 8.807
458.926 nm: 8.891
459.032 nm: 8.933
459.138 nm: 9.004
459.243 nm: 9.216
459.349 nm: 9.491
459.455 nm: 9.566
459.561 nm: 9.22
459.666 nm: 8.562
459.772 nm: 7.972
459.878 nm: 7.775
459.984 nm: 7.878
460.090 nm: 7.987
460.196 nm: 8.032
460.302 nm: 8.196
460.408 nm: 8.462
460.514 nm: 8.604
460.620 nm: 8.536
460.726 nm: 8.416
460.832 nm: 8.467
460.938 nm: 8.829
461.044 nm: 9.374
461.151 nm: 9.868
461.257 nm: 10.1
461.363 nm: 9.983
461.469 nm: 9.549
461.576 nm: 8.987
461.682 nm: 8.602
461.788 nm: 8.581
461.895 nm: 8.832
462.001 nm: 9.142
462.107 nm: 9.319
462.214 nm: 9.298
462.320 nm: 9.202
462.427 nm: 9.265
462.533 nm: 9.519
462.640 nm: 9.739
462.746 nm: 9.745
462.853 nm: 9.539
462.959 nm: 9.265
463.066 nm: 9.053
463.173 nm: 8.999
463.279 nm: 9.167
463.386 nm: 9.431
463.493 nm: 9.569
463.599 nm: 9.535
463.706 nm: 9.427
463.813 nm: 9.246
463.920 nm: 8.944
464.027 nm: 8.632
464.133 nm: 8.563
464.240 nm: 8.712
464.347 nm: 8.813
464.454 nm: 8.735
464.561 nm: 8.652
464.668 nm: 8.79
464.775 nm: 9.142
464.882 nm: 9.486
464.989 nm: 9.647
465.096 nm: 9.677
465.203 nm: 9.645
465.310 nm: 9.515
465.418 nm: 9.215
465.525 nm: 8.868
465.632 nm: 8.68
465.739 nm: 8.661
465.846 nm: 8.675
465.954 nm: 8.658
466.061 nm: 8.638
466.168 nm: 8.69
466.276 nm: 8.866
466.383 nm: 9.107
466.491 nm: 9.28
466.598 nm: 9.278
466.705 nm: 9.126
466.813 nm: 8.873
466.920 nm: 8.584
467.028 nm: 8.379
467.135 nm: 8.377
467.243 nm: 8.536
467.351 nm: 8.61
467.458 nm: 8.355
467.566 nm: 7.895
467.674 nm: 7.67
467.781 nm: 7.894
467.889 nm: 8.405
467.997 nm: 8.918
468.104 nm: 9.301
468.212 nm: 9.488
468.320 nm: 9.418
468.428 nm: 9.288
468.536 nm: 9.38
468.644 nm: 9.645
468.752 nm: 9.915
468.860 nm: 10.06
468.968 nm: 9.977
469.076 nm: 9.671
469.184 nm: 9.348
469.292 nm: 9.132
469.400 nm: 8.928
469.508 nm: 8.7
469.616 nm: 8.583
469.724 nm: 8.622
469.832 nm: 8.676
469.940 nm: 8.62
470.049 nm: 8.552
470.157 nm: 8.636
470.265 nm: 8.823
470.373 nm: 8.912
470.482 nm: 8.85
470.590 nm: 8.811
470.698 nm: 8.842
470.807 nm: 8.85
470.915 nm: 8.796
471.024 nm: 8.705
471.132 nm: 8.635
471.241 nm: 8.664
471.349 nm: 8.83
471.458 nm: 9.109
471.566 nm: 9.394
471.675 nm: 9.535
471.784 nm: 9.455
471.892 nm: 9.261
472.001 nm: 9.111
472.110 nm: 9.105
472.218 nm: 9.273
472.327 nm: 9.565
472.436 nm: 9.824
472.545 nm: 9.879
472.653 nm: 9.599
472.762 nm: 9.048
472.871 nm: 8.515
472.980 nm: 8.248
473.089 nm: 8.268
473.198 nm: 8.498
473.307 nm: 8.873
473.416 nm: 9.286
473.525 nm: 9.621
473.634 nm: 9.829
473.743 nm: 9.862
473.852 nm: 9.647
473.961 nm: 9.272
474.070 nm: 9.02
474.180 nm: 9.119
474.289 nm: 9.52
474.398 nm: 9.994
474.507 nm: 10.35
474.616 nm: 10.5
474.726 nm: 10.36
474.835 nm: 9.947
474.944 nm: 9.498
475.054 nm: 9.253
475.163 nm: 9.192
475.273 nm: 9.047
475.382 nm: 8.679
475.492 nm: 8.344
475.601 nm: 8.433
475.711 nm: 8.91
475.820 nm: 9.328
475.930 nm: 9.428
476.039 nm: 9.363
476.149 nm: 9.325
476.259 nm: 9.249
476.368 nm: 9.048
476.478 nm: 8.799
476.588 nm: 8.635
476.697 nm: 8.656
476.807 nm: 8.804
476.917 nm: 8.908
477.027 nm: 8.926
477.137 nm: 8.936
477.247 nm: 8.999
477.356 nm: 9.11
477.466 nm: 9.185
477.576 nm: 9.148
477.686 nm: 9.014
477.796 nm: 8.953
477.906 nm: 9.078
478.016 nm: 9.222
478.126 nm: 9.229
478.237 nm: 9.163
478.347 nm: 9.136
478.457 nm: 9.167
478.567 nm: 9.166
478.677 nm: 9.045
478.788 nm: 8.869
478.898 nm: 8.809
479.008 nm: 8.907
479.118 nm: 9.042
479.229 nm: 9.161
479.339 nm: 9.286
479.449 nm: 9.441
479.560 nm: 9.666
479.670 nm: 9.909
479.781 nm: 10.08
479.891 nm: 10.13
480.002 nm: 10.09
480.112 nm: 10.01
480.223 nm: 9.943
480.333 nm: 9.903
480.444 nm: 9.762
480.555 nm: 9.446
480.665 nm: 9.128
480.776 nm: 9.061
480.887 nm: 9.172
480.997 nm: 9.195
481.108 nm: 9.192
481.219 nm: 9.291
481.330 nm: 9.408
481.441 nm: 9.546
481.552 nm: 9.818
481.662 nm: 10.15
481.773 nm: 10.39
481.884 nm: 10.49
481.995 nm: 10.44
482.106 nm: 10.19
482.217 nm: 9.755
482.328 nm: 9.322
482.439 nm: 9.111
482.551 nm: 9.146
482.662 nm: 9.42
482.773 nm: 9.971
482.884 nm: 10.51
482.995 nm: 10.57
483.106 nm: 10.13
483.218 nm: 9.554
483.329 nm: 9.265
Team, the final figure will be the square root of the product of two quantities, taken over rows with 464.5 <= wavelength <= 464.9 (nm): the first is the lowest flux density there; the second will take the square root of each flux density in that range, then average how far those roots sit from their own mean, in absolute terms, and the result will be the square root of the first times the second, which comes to 0.65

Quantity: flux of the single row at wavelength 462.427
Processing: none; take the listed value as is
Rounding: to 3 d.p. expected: 9.265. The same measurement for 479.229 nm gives 9.161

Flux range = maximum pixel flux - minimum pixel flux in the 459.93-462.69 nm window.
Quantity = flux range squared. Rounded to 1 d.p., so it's 4.9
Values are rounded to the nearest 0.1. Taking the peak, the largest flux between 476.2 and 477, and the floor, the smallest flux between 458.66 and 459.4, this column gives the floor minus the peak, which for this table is -0.5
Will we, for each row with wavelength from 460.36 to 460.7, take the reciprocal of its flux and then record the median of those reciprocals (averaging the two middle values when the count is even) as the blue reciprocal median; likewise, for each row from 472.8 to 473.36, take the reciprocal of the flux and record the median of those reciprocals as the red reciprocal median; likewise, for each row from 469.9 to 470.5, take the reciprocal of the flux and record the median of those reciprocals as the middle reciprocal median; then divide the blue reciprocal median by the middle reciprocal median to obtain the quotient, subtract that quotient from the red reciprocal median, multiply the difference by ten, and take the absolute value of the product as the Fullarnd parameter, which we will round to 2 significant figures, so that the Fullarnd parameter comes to 9.0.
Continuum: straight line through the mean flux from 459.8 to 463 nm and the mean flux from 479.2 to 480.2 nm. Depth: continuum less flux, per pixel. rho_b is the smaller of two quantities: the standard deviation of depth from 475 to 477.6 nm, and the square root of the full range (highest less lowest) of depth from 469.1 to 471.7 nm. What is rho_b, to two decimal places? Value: 0.29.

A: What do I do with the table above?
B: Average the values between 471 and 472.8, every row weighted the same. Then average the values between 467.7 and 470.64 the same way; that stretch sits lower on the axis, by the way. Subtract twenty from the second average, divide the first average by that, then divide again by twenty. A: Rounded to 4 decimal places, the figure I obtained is -0.0422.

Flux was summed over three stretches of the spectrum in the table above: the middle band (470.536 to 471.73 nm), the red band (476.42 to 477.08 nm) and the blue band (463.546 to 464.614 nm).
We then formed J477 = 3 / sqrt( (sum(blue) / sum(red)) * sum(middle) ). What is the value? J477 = 0.23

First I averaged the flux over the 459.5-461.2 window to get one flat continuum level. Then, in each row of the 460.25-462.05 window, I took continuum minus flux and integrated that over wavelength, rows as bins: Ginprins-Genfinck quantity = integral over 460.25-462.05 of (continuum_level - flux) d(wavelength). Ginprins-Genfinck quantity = -0.83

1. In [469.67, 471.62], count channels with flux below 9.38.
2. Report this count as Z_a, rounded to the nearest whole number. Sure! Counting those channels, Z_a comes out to 17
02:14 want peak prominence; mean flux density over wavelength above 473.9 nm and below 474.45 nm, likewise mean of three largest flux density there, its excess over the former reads 0.21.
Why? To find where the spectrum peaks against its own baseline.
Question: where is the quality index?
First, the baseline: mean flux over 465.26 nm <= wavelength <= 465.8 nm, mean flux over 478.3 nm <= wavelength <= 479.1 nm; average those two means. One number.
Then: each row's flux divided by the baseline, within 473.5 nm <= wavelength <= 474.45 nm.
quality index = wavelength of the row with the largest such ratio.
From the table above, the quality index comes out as 474.398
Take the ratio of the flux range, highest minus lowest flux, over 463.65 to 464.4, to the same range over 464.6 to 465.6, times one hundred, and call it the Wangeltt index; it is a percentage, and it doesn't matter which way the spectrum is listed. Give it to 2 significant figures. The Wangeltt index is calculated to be 97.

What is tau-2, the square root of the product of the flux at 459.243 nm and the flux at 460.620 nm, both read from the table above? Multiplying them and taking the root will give 8.9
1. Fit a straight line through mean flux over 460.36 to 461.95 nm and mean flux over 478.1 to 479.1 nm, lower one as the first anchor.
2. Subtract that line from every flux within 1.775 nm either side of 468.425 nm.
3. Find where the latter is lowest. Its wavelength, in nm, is 467.674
